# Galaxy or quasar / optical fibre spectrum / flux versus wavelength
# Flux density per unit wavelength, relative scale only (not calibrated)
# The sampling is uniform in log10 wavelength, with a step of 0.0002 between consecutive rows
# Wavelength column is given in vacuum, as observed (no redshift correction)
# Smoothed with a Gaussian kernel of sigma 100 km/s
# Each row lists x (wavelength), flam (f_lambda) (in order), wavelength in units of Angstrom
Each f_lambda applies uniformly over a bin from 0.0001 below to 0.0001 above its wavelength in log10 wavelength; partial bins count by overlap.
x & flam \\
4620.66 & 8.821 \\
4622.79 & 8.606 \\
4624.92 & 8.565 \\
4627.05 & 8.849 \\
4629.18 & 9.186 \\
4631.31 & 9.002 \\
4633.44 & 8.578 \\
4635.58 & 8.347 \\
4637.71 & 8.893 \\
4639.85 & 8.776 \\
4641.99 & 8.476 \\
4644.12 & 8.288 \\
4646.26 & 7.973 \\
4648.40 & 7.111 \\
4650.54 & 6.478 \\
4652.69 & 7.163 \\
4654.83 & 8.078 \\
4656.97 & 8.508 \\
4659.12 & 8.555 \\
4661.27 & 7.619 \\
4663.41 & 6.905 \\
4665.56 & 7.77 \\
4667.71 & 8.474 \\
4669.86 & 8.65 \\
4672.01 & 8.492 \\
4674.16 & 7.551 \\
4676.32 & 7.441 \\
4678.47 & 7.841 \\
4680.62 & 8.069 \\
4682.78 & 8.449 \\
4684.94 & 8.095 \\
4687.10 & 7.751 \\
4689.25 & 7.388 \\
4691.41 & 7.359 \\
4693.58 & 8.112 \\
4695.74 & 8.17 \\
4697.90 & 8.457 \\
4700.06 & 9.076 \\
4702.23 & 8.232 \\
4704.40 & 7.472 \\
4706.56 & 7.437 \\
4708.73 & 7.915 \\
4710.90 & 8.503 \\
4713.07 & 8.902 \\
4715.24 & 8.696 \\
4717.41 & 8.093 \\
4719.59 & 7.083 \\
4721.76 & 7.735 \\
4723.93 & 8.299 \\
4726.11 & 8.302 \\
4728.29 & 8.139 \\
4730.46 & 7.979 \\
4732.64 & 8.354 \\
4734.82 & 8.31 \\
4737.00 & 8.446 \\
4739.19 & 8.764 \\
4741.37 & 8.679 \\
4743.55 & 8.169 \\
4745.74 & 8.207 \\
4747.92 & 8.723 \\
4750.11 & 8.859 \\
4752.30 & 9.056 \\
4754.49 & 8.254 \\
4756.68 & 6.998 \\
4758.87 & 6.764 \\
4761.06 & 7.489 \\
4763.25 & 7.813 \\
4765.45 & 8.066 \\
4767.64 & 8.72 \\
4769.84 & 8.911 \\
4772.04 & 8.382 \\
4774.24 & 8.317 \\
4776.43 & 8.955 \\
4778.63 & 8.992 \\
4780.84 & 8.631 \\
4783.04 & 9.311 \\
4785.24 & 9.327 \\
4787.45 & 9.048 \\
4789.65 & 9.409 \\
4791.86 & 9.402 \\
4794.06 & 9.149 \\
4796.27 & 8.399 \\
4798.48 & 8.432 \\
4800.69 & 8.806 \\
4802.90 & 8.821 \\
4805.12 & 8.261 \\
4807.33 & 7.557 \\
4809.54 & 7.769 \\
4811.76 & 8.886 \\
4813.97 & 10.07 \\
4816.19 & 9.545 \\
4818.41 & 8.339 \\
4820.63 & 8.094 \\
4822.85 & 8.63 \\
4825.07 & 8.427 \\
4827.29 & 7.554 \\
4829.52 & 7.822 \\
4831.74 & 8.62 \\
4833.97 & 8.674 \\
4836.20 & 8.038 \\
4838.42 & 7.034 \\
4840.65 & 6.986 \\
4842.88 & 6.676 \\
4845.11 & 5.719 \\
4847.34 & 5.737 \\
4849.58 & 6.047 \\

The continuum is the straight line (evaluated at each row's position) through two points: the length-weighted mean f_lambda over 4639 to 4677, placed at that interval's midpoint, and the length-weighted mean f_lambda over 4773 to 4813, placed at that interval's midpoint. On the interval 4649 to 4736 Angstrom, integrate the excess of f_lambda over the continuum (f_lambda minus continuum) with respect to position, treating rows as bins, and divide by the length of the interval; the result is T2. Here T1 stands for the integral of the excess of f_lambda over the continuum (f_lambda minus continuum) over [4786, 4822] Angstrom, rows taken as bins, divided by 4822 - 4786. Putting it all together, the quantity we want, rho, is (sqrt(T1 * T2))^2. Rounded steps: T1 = -0.07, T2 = -0.13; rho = 0.009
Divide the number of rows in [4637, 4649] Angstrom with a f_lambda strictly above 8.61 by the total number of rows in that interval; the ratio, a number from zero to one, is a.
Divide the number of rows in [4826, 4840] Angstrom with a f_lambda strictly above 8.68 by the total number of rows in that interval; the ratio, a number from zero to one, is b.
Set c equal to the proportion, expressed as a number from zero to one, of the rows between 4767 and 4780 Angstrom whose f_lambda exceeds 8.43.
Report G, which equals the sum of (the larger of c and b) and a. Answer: 1.00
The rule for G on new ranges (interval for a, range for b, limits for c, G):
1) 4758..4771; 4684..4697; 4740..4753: 1.00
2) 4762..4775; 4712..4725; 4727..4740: 0.67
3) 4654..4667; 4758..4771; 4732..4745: 0.50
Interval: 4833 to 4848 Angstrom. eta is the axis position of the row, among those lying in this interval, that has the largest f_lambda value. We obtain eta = 4833.97 Angstrom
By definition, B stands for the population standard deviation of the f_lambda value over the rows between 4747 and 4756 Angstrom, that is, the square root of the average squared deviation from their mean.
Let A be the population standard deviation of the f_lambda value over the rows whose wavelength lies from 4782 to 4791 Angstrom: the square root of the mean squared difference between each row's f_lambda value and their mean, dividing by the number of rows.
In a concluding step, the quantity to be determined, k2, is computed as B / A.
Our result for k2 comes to 2.2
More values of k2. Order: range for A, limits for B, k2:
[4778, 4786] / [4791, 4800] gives 1.5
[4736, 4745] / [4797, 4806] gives 1.0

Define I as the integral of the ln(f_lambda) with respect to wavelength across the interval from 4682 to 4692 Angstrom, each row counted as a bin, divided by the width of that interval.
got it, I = 2.05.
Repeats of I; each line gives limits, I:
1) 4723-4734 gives 2.11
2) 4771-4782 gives 2.16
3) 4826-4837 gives 2.10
